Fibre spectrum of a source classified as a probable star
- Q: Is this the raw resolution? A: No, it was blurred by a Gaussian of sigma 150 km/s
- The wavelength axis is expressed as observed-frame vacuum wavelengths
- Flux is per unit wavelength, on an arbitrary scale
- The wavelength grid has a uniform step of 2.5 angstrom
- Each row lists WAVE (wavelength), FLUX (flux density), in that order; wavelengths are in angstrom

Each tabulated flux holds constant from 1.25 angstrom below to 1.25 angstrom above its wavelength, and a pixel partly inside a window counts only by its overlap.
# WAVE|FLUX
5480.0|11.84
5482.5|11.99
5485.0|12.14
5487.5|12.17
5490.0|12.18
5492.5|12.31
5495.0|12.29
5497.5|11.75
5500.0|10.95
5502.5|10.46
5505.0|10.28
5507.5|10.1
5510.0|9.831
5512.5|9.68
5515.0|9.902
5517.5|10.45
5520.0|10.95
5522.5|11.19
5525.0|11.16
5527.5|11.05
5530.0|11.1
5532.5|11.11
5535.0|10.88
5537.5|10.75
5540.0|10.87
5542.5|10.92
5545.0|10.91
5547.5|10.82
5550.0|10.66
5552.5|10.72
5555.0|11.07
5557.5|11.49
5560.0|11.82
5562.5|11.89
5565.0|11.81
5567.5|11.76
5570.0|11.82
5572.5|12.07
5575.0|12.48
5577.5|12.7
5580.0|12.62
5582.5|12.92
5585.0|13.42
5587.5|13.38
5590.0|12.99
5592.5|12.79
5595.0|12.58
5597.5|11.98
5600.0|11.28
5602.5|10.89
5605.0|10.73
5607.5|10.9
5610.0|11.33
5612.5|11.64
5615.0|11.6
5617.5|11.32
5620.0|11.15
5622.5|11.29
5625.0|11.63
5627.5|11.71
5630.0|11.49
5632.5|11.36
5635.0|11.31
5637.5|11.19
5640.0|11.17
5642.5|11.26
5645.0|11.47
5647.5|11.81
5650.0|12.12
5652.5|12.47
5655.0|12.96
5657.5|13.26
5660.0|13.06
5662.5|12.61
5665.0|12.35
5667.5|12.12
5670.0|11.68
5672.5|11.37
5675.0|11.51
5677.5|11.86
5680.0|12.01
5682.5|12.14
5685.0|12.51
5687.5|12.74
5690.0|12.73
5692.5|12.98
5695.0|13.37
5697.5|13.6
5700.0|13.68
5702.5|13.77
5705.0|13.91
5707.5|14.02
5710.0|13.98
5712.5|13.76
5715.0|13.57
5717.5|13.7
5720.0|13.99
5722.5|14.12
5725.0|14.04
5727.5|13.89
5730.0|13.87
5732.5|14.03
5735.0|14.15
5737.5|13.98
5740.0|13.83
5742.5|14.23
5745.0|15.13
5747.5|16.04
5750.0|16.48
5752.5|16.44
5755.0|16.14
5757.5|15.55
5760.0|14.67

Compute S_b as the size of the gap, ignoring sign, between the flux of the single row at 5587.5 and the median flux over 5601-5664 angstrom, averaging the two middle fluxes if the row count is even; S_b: 1.9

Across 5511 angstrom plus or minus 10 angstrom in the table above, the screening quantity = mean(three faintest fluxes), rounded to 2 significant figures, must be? 9.8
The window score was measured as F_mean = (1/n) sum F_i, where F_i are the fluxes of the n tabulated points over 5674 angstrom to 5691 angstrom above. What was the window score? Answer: 12.2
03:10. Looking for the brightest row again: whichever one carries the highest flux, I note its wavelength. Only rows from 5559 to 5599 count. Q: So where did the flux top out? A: 5585.0 angstrom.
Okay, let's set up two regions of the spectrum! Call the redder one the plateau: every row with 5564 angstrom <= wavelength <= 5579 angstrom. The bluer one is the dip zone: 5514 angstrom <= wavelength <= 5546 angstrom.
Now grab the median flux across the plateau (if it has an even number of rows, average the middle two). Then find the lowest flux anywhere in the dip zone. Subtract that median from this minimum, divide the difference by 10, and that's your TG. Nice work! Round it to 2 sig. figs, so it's -0.20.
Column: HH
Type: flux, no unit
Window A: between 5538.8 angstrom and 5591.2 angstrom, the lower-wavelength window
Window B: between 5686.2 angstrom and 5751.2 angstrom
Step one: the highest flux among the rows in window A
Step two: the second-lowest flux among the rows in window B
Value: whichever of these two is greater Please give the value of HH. 13.4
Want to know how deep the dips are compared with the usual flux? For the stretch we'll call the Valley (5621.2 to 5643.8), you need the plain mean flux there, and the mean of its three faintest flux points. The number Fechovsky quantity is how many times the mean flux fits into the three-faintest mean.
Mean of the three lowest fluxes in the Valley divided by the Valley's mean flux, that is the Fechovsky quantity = 0.98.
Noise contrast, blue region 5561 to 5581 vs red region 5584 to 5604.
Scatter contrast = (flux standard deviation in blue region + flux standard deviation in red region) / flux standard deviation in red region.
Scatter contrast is 1.4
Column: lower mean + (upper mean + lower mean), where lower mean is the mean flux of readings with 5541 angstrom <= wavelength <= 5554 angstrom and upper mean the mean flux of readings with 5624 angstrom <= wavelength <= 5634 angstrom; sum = 33.2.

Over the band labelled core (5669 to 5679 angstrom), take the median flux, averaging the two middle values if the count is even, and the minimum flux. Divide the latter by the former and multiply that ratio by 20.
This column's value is 19.6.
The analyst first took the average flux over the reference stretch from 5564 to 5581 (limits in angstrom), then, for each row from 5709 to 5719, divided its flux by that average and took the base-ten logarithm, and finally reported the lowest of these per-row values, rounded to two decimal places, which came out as 0.05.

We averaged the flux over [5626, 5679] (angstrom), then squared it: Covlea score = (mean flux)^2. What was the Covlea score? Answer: 142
